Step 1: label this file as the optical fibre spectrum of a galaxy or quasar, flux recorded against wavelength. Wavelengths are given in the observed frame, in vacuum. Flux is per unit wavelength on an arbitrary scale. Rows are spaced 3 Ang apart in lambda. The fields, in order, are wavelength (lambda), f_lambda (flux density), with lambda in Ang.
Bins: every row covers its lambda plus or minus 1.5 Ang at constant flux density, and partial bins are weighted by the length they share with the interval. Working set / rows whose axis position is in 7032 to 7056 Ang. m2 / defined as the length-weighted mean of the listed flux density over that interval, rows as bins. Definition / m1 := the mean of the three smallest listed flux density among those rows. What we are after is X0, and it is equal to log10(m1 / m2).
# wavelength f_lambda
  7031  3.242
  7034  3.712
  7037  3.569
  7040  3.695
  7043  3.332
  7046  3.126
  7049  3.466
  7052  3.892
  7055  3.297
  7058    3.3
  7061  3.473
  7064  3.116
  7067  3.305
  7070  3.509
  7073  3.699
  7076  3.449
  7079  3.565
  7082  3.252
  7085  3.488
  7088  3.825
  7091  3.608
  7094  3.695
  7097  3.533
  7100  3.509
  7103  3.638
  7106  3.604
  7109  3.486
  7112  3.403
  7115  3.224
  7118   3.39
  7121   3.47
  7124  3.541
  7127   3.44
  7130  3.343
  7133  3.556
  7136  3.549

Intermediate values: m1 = 3.25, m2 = 3.51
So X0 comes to -0.033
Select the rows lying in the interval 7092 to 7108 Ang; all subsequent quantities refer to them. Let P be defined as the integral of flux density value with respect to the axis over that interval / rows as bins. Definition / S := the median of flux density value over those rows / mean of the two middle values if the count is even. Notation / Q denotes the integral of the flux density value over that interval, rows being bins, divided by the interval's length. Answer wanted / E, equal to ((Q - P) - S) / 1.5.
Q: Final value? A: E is -38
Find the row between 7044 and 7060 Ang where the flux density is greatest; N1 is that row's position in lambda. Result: 7052 Ang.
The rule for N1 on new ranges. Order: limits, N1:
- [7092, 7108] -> 7094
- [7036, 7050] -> 7040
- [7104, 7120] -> 7106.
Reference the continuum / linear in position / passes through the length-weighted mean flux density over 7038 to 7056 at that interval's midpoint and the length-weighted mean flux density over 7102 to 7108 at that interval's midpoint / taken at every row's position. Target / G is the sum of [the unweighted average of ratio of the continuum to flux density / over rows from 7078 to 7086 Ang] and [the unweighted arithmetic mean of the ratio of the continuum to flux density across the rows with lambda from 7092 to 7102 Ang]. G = 2.04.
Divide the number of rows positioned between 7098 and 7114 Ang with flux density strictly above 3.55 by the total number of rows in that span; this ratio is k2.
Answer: 0.40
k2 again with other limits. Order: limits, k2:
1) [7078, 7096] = 0.67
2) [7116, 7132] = 0.00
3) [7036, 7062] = 0.33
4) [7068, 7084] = 0.40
